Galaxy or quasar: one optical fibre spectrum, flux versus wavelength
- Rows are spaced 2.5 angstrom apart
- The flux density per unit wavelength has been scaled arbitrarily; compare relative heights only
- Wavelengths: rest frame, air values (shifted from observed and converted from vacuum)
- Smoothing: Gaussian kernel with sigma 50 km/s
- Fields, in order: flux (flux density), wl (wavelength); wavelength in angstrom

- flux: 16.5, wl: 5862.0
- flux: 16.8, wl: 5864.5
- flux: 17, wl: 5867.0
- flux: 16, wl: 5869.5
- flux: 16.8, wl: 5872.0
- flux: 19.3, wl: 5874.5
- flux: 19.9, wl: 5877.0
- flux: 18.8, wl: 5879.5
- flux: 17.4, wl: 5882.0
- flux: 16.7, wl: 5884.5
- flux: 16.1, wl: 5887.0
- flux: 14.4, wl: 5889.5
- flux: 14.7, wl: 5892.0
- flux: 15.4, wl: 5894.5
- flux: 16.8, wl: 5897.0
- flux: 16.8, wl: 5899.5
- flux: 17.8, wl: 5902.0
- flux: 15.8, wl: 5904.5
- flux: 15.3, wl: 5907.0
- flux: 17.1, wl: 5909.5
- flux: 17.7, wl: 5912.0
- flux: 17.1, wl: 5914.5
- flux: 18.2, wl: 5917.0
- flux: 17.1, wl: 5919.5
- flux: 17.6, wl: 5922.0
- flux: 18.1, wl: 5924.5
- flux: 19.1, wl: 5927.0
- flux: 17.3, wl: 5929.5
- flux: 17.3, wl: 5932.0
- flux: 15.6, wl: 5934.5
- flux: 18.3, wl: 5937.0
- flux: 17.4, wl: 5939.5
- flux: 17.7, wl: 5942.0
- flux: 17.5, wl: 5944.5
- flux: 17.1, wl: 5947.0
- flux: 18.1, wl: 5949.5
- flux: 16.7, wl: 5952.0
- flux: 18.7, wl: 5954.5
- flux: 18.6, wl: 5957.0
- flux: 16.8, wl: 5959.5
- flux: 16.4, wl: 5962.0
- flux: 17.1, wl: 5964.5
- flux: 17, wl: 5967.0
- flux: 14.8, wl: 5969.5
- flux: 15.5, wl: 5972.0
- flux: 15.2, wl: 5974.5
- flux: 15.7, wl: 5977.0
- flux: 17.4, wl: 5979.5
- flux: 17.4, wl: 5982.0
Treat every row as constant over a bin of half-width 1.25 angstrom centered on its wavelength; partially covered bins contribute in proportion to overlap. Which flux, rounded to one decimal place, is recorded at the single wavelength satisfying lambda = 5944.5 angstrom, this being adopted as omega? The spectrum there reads 17.5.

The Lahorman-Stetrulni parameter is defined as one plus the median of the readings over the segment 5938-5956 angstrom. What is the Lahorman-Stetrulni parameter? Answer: 18.5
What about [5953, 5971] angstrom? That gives 18.0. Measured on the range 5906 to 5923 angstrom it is 18.1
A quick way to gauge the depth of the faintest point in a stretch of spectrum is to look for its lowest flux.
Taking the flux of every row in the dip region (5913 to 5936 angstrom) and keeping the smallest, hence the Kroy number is 15.6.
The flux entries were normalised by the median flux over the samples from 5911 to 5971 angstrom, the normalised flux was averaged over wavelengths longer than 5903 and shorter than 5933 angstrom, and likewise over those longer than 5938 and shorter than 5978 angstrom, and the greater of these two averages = 1.00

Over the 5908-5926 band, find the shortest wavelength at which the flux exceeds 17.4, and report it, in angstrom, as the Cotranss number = 5912.0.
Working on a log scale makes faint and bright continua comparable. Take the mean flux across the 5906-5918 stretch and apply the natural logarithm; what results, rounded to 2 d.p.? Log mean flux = 2.84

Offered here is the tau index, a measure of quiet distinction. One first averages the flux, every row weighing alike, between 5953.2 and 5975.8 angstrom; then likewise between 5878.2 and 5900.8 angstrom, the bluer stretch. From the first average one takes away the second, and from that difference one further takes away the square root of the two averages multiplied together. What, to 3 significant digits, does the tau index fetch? -16.2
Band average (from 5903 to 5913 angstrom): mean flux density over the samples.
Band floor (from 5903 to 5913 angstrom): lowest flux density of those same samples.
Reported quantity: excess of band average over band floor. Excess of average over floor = 1.18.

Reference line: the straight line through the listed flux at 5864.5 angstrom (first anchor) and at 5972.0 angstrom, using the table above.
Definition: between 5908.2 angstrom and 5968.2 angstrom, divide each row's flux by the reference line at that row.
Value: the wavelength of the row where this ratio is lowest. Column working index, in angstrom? 5934.5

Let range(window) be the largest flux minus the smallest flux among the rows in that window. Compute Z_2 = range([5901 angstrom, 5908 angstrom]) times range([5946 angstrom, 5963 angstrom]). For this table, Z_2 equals 6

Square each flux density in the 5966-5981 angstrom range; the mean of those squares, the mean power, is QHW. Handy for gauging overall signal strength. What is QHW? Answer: 255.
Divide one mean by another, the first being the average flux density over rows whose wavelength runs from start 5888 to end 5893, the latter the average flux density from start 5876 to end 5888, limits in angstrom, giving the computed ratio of 0.82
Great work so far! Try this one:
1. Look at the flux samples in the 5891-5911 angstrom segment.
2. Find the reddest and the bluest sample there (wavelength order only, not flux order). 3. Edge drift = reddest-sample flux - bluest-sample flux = 2.4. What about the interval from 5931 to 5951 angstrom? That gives 0.8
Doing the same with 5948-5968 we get -1.1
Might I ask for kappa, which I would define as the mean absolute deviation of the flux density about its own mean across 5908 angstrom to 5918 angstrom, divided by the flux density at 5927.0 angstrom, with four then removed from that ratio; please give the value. -3.98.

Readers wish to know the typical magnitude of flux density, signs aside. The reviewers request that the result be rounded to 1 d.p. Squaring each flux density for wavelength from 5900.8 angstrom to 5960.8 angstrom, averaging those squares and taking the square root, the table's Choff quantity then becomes 17.4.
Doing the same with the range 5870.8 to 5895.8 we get 17.0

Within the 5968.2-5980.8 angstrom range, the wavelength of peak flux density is 5979.5 angstrom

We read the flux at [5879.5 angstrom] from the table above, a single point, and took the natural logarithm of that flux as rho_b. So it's 2.93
